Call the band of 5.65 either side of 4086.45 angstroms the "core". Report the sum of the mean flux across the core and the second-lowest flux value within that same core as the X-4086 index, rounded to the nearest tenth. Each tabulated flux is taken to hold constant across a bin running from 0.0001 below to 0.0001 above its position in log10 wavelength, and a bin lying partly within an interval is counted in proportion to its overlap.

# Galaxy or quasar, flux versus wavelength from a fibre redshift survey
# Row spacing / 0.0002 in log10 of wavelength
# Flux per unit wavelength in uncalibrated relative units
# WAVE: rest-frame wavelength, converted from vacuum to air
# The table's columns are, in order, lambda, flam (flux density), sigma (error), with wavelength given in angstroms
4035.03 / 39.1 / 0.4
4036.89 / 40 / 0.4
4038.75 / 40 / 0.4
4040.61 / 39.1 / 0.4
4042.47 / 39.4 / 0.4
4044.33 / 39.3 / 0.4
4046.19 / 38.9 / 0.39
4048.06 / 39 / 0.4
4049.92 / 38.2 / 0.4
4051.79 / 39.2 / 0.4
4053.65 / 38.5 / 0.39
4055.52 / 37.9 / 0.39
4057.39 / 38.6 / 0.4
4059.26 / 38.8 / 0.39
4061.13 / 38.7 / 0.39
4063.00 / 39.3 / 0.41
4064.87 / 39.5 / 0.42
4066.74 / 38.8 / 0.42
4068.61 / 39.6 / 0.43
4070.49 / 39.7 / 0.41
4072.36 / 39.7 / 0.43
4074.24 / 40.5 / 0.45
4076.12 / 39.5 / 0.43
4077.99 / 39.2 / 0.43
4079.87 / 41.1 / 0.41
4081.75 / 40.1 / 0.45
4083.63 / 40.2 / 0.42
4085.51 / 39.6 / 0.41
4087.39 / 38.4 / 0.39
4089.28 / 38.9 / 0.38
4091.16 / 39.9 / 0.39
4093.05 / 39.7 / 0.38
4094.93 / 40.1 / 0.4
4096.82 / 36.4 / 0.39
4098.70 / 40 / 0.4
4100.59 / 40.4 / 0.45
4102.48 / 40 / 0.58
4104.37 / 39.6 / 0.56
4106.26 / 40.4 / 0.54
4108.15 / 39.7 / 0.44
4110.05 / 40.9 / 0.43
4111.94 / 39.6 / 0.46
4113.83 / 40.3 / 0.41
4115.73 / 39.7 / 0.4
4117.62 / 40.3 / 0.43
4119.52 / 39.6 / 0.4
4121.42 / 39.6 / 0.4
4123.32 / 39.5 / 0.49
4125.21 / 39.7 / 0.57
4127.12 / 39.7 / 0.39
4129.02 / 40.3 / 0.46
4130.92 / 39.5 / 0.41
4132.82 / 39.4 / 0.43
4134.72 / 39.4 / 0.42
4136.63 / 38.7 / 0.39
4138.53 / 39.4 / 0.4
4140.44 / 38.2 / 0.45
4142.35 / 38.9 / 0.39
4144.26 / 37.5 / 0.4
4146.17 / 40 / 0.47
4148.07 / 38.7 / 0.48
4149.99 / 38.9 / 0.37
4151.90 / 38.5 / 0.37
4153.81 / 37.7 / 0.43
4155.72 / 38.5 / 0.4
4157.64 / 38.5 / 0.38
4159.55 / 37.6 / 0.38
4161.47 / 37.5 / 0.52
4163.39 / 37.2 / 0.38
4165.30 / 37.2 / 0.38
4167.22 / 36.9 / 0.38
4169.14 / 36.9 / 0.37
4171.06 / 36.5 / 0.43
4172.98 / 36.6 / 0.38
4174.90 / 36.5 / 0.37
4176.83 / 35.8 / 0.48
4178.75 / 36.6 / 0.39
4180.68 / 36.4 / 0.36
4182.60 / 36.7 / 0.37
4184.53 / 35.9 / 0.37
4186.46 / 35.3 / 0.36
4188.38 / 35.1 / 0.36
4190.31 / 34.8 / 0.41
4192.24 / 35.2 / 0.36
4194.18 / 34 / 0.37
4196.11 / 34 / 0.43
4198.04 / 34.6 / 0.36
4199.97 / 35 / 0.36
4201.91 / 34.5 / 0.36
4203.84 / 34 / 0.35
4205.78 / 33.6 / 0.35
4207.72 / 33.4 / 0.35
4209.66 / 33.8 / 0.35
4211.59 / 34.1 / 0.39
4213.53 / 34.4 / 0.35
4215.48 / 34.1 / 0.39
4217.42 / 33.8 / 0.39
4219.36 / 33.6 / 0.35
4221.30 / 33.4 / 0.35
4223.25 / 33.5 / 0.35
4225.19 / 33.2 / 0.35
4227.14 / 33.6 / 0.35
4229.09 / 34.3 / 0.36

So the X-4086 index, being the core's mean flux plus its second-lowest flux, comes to 78.4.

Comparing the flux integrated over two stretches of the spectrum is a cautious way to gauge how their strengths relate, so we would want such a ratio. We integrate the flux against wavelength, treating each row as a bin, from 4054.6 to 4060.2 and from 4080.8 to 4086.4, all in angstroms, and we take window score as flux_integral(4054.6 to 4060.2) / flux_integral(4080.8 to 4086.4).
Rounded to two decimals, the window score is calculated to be 0.96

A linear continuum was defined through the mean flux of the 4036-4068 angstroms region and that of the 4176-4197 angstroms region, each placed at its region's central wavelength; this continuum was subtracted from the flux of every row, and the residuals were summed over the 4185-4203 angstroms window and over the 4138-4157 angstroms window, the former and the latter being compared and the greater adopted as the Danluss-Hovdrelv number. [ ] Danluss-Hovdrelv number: 21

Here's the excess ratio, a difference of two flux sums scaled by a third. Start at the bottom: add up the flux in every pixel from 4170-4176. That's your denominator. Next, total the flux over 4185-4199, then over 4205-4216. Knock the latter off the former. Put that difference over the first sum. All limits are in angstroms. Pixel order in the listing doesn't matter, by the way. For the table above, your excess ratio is 0.36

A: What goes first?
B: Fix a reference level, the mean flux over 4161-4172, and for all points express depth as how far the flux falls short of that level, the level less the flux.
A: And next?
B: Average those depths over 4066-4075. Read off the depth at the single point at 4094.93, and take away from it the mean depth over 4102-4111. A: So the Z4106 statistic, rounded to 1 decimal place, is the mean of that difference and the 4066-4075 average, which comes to -1.3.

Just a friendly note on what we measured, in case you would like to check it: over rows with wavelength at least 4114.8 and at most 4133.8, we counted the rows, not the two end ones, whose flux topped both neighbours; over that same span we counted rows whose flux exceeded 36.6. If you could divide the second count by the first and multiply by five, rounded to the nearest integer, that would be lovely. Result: 25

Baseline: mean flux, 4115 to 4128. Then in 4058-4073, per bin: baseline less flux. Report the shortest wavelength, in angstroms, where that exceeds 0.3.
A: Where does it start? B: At 4059.26 angstroms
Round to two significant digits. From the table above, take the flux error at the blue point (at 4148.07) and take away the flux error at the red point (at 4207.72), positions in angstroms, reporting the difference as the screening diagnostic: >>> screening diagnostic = 0.13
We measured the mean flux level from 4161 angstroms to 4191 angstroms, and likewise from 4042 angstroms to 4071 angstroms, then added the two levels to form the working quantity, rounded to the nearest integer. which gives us 75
